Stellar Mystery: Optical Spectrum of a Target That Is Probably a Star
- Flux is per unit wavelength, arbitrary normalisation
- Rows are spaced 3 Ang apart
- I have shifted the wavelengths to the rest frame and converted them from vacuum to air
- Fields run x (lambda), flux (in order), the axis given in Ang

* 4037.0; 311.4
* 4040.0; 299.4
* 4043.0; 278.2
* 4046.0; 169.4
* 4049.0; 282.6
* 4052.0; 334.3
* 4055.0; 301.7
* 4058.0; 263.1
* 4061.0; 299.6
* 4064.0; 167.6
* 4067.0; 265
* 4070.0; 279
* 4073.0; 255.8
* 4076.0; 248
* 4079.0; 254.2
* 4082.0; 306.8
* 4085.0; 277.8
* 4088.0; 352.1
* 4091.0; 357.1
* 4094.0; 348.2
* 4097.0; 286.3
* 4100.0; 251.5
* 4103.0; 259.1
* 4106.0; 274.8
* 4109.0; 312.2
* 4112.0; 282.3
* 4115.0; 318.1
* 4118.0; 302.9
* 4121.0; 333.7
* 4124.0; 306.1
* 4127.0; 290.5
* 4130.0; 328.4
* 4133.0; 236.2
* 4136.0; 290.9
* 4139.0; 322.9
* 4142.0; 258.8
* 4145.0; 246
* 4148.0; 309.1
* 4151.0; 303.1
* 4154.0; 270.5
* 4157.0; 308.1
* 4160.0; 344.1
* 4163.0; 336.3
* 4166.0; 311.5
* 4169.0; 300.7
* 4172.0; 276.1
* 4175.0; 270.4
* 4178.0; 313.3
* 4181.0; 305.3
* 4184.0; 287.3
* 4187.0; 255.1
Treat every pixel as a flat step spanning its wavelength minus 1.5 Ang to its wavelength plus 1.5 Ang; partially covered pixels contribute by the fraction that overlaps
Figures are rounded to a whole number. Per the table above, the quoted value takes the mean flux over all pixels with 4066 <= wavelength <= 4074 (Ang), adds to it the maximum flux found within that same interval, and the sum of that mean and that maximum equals 546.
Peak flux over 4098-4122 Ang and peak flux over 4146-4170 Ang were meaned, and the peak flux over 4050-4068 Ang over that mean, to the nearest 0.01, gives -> 0.99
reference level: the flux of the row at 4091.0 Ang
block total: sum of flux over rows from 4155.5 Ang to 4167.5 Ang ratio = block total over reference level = 3.6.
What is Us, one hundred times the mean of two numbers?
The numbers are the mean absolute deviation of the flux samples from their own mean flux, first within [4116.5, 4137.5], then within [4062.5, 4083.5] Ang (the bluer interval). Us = 2421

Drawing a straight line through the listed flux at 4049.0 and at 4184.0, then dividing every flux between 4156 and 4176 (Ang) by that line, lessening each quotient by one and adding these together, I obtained 0.49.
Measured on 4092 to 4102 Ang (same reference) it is 0.12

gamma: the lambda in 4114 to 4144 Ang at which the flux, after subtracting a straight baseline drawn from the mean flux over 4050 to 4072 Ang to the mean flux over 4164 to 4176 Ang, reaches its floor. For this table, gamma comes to 4133.0 Ang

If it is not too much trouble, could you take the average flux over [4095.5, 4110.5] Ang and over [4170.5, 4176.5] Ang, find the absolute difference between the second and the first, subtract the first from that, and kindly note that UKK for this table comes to -273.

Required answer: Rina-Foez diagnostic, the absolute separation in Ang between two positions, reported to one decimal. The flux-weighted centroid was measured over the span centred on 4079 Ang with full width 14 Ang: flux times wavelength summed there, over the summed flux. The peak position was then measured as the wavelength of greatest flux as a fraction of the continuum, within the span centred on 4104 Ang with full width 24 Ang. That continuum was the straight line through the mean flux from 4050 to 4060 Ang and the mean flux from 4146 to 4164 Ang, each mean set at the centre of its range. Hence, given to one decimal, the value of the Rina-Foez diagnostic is 14.8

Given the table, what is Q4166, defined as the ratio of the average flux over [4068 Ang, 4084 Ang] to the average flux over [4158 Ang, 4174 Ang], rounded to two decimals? 0.86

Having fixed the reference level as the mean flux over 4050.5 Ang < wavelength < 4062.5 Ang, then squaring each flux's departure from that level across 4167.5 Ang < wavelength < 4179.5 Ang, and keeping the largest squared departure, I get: 857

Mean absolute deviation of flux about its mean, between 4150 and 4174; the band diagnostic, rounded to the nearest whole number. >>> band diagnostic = 19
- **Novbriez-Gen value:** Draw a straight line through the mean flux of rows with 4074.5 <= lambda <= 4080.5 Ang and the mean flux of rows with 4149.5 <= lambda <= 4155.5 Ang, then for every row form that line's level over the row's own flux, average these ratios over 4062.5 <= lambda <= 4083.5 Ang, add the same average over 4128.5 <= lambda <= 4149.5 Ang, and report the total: 2.01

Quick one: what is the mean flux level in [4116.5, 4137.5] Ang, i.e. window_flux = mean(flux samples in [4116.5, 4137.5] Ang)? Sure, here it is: 298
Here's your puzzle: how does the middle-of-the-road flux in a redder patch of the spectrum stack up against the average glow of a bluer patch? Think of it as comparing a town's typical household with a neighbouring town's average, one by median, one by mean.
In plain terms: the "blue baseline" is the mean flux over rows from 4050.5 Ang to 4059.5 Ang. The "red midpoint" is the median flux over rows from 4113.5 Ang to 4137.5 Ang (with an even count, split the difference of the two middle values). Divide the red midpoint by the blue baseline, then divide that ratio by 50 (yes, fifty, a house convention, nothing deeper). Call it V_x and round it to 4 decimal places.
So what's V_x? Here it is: 0.0203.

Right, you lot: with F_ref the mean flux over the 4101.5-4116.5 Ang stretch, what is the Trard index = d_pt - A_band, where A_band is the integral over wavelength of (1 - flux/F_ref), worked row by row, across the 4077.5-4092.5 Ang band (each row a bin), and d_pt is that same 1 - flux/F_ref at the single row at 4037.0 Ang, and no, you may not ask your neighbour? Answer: 1.0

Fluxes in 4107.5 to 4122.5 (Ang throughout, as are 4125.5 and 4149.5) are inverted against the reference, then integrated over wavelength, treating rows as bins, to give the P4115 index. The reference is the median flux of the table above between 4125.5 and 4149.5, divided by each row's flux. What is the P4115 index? 14.1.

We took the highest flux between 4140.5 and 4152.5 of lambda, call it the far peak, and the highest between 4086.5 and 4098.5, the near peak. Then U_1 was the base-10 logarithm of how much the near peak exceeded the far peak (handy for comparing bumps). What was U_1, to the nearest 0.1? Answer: 1.7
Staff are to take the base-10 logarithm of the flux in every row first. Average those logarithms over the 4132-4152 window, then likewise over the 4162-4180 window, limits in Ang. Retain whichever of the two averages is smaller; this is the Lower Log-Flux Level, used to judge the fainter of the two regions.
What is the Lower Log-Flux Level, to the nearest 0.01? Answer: 2.45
